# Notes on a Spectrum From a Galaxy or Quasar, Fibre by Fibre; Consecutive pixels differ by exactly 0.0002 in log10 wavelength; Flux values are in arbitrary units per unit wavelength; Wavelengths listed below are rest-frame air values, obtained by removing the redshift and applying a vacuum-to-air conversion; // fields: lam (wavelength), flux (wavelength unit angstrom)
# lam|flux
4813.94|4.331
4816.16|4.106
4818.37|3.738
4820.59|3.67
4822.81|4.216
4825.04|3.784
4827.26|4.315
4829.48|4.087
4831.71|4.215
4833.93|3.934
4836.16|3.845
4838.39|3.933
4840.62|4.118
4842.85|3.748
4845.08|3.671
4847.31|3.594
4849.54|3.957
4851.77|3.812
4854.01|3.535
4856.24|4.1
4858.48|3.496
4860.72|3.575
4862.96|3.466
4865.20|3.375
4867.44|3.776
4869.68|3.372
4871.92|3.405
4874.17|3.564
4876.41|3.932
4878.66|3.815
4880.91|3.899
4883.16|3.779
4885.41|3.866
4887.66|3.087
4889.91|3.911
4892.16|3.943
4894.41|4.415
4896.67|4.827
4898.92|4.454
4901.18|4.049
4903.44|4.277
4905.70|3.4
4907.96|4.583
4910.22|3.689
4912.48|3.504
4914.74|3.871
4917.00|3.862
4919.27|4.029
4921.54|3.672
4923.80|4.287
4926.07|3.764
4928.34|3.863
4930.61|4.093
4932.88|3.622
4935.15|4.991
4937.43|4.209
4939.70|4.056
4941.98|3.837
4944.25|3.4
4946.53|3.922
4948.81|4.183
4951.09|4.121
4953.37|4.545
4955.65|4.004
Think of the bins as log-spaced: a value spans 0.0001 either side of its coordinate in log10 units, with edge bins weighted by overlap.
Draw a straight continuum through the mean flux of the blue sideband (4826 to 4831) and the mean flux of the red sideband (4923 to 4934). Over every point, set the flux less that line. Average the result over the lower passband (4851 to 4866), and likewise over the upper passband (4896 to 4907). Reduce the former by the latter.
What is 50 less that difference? 50.7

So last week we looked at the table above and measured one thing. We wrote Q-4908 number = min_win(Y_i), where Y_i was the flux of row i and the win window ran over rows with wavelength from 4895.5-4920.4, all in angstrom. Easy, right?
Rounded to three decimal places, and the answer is 3.400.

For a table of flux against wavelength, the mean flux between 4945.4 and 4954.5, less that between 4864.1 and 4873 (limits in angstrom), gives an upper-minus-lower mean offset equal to 0.71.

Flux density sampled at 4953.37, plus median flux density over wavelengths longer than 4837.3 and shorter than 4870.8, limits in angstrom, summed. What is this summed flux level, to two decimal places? 8.22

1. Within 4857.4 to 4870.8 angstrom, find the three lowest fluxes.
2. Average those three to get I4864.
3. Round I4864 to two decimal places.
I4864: 3.40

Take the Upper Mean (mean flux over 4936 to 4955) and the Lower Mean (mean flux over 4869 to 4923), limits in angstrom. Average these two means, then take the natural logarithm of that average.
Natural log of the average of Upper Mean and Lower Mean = 1.38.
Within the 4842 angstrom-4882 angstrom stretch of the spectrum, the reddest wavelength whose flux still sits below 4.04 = 4880.91 angstrom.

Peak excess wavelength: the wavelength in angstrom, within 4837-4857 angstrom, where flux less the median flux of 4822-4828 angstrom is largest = 4840.62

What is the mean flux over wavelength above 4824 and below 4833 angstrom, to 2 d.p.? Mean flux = 4.10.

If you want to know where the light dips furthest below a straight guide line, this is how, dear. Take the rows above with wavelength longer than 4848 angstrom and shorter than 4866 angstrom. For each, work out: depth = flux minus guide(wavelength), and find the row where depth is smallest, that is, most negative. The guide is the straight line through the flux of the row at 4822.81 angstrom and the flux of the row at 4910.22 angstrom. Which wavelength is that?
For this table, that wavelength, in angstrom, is 4865.20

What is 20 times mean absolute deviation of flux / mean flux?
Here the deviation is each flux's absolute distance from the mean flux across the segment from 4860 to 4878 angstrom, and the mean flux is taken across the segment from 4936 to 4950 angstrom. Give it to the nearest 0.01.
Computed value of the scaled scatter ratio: 0.78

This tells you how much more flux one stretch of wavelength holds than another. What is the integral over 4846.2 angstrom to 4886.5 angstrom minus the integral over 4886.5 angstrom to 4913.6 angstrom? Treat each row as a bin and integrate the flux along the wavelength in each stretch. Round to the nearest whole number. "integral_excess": 40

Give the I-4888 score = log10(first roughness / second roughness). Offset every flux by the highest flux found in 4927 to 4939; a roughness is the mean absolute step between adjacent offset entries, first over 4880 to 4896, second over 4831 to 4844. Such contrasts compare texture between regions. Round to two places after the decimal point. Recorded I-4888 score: 0.28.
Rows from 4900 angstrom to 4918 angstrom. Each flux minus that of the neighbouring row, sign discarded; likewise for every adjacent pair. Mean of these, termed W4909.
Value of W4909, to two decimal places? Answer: 0.53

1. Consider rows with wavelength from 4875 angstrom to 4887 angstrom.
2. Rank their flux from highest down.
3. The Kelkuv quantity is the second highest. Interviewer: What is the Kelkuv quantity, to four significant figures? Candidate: 3.899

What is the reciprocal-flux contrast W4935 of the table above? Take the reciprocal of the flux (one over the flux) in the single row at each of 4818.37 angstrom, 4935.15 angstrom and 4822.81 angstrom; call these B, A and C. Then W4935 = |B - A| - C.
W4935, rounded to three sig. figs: -0.170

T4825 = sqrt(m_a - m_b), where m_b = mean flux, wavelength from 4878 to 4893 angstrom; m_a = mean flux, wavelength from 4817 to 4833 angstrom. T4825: 0.50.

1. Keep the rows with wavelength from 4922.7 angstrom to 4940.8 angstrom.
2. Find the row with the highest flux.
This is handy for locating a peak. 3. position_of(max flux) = 4935.15 angstrom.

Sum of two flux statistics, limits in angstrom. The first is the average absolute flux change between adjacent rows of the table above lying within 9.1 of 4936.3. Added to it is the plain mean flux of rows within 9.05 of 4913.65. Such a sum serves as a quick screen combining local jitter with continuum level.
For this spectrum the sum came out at 4.35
